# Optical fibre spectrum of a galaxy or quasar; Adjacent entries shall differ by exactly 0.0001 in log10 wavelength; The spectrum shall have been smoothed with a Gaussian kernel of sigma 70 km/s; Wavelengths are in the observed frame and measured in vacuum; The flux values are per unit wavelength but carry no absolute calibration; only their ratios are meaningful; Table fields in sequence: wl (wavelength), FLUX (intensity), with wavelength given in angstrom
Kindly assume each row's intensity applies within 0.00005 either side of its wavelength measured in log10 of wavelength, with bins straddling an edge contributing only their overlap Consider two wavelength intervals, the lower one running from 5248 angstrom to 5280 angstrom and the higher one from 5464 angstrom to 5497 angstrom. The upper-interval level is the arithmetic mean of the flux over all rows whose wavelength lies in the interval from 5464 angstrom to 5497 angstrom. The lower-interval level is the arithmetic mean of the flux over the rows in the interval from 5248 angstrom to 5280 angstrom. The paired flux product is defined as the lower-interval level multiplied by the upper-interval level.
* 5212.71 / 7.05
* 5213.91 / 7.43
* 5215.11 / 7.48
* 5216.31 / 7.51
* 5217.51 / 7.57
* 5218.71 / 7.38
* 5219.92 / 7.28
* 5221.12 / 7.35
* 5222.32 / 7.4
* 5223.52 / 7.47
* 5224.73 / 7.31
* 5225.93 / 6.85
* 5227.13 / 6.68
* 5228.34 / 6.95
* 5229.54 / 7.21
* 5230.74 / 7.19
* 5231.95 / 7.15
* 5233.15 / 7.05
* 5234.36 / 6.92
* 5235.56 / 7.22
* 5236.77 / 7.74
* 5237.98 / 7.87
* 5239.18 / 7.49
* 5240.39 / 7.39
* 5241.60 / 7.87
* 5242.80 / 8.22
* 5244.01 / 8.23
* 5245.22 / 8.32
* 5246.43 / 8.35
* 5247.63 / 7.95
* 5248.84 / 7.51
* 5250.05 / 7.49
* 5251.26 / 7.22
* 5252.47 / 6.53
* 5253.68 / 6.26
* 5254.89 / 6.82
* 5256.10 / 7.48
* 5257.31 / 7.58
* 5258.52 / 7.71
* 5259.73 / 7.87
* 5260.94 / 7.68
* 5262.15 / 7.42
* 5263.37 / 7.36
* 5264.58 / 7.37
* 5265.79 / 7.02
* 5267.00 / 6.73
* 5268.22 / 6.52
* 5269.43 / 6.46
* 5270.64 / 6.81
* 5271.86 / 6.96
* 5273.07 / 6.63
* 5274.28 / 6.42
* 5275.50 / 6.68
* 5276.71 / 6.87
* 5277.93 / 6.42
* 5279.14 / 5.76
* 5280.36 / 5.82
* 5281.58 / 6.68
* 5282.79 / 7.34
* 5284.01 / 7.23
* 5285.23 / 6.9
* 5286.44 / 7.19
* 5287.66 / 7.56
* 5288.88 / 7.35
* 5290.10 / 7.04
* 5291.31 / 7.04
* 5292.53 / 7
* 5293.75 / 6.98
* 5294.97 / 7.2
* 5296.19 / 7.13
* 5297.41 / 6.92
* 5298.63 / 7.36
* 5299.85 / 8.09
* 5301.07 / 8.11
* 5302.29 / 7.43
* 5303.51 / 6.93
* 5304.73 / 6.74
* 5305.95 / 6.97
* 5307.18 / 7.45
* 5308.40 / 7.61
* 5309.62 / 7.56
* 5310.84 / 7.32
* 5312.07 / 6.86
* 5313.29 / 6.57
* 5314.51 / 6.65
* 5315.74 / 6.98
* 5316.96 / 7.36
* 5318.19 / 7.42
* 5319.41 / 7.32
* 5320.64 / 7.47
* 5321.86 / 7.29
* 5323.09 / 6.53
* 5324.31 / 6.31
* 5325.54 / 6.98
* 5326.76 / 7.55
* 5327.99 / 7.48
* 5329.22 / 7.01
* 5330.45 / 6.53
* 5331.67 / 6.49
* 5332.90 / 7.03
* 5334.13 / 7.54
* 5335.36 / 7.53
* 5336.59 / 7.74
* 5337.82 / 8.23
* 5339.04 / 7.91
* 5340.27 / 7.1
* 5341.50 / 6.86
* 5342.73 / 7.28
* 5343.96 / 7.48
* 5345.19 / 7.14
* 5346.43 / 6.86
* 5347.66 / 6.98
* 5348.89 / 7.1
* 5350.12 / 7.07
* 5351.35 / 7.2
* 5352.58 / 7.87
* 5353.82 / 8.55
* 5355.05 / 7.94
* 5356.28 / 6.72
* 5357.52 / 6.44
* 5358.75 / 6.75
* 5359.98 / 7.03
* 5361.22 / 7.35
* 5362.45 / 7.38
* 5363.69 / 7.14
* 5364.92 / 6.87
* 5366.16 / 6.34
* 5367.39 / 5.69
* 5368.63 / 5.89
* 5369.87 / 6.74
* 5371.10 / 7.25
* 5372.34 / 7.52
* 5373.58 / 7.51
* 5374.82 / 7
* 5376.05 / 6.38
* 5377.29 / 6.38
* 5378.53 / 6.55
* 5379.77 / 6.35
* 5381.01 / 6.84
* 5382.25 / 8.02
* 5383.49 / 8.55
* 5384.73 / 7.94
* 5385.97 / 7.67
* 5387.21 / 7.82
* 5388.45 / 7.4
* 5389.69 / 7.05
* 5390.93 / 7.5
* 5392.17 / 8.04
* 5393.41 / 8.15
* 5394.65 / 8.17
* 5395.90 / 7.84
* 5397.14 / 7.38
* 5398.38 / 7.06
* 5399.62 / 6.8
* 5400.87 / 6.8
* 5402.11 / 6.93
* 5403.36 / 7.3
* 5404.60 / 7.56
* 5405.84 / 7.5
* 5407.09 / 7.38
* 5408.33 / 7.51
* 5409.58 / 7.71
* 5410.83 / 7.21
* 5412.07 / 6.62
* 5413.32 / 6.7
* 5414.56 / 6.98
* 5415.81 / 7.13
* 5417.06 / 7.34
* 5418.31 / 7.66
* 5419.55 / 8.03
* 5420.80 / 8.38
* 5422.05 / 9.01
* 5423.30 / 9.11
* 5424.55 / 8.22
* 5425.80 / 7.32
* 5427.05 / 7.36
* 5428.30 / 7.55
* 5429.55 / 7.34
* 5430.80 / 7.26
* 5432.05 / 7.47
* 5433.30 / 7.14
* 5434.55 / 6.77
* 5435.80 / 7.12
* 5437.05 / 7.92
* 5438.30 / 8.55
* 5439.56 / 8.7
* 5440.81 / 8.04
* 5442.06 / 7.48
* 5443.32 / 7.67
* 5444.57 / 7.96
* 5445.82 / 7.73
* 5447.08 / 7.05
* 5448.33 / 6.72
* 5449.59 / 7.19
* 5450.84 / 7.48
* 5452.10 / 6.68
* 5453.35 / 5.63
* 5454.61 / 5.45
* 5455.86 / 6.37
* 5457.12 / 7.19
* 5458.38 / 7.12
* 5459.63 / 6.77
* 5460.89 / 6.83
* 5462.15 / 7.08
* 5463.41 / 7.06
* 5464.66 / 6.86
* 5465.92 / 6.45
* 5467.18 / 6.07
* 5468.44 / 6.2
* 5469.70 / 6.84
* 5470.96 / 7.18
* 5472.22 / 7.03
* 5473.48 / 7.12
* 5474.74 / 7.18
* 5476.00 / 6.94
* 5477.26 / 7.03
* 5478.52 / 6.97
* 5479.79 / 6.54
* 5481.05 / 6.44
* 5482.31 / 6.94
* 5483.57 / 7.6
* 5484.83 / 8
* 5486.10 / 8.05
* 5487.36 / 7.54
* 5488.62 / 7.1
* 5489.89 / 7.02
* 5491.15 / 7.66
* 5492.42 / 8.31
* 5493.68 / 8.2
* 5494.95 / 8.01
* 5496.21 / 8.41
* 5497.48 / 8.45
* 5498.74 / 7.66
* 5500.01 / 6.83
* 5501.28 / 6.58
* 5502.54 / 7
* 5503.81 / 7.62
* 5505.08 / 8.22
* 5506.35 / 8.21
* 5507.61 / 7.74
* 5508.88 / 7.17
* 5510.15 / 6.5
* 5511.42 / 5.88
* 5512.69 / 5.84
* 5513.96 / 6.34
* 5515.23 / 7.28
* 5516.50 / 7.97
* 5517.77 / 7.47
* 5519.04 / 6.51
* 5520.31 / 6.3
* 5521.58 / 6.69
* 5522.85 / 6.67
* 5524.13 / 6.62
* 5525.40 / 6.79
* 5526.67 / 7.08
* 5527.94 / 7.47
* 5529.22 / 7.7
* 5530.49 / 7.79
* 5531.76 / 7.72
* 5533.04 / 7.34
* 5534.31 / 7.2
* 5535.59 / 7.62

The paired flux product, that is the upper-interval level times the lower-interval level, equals 50.4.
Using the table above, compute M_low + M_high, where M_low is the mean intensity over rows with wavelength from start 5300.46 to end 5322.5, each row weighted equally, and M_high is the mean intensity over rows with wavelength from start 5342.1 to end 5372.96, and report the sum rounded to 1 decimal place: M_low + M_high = 14.3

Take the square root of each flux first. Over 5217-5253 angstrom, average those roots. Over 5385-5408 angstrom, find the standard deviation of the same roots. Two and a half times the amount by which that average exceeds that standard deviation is 6.62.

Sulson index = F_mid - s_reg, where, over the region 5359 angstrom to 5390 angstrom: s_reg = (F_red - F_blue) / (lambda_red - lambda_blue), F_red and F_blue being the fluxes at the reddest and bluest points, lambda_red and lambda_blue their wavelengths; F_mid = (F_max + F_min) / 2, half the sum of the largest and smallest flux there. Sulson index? 7.12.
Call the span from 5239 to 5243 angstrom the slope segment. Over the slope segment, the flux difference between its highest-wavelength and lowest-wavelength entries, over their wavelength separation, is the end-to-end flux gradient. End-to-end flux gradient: 0.20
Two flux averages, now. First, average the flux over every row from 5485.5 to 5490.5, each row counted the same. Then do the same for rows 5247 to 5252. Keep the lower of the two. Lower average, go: 7.43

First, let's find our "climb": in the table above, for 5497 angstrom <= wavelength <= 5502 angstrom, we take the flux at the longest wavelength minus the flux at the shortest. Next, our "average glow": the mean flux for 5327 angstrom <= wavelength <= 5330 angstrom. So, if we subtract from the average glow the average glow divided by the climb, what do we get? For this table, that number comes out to 11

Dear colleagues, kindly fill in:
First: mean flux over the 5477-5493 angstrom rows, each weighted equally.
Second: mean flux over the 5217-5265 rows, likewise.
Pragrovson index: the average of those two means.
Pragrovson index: 7.37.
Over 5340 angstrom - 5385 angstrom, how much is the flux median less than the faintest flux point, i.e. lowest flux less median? -1.4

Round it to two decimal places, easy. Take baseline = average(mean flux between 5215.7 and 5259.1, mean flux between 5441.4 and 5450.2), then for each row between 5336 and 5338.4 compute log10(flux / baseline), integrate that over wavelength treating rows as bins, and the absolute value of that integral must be 0.08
